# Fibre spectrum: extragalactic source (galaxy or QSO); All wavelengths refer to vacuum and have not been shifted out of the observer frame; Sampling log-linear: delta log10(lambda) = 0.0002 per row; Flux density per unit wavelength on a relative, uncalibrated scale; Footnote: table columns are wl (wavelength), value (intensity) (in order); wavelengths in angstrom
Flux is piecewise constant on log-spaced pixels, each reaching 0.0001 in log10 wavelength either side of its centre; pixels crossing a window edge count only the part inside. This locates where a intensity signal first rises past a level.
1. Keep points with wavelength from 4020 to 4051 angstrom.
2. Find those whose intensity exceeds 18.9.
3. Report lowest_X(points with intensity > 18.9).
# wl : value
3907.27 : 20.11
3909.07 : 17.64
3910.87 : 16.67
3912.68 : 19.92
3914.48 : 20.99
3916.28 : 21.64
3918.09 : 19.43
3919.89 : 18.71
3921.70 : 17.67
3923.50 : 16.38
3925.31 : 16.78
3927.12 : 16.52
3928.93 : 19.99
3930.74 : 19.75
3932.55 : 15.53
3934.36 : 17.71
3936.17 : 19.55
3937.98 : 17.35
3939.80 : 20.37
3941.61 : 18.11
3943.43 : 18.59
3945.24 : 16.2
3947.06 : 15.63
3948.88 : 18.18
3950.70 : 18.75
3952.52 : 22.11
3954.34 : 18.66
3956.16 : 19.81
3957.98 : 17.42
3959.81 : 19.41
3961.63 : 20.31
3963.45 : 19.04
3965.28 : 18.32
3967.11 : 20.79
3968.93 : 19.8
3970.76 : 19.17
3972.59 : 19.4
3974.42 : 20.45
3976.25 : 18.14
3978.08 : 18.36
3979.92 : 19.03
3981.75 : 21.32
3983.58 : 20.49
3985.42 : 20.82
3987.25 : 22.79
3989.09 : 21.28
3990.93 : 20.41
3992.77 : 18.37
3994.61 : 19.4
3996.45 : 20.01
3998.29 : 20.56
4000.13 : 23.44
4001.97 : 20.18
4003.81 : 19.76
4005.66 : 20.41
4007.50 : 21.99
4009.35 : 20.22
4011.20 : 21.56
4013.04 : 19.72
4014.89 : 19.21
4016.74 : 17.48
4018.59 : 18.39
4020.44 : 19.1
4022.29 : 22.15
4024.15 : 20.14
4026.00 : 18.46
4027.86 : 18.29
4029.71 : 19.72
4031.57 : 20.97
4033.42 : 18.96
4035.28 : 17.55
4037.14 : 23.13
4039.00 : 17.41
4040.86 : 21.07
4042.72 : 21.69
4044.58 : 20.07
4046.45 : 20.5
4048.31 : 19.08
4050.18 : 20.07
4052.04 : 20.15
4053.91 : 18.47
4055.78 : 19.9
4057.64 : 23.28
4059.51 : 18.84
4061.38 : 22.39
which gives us 4020.44 angstrom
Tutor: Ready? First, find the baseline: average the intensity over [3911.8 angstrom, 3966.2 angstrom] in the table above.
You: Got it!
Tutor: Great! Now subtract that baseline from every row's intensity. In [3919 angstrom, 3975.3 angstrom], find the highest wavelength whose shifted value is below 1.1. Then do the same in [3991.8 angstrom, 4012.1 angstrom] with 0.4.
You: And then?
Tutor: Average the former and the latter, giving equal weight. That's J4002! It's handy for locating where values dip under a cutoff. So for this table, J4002 3982.7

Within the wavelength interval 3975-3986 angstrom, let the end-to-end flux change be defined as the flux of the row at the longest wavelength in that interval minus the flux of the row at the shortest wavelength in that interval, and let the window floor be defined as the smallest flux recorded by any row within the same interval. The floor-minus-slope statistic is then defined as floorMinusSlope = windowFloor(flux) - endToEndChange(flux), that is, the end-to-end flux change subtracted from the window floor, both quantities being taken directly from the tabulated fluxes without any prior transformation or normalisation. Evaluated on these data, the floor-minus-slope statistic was 15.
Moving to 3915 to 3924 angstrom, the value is 22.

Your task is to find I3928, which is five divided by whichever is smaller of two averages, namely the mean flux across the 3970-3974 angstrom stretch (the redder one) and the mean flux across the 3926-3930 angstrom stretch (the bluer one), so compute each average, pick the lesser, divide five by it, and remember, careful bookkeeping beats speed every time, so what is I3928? 0.274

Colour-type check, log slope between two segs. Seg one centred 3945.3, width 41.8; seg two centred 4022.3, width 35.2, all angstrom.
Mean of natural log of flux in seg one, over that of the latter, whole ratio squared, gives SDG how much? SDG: 0.95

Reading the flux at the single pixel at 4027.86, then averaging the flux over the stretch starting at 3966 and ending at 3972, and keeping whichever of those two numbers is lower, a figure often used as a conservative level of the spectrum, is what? 18.3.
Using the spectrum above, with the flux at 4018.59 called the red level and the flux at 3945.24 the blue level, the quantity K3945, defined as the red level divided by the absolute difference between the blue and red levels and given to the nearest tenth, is 8.4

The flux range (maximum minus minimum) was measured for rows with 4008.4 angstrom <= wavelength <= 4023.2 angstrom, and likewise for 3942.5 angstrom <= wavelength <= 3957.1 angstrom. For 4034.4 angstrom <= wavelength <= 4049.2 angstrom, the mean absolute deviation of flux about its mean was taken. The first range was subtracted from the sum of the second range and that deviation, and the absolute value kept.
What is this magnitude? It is 3.3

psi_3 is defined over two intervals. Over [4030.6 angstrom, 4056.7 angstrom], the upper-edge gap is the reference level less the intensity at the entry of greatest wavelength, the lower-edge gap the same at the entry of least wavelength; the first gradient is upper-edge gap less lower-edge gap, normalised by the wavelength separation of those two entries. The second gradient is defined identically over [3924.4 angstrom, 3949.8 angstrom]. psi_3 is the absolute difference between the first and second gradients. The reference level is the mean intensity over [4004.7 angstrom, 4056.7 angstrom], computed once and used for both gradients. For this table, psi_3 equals 0.104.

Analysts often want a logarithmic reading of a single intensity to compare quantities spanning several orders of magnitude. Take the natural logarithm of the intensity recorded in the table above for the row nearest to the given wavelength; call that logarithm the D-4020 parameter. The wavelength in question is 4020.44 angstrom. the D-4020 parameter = 2.95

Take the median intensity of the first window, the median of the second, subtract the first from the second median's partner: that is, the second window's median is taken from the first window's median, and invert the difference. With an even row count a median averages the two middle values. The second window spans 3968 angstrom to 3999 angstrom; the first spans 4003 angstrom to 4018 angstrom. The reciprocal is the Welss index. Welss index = -50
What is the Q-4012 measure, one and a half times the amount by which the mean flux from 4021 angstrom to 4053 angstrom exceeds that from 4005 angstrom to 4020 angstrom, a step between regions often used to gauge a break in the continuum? 0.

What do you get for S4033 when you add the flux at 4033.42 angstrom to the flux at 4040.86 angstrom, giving 40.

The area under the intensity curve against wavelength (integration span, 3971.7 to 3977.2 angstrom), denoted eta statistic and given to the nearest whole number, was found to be 106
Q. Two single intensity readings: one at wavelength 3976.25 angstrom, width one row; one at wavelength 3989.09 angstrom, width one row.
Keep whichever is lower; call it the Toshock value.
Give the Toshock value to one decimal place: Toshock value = 18.1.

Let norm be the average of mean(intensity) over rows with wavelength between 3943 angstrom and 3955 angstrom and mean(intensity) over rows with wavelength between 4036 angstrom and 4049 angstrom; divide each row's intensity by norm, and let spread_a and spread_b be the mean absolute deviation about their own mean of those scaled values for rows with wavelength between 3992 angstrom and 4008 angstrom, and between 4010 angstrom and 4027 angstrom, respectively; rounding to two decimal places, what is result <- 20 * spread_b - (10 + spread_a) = -8.85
